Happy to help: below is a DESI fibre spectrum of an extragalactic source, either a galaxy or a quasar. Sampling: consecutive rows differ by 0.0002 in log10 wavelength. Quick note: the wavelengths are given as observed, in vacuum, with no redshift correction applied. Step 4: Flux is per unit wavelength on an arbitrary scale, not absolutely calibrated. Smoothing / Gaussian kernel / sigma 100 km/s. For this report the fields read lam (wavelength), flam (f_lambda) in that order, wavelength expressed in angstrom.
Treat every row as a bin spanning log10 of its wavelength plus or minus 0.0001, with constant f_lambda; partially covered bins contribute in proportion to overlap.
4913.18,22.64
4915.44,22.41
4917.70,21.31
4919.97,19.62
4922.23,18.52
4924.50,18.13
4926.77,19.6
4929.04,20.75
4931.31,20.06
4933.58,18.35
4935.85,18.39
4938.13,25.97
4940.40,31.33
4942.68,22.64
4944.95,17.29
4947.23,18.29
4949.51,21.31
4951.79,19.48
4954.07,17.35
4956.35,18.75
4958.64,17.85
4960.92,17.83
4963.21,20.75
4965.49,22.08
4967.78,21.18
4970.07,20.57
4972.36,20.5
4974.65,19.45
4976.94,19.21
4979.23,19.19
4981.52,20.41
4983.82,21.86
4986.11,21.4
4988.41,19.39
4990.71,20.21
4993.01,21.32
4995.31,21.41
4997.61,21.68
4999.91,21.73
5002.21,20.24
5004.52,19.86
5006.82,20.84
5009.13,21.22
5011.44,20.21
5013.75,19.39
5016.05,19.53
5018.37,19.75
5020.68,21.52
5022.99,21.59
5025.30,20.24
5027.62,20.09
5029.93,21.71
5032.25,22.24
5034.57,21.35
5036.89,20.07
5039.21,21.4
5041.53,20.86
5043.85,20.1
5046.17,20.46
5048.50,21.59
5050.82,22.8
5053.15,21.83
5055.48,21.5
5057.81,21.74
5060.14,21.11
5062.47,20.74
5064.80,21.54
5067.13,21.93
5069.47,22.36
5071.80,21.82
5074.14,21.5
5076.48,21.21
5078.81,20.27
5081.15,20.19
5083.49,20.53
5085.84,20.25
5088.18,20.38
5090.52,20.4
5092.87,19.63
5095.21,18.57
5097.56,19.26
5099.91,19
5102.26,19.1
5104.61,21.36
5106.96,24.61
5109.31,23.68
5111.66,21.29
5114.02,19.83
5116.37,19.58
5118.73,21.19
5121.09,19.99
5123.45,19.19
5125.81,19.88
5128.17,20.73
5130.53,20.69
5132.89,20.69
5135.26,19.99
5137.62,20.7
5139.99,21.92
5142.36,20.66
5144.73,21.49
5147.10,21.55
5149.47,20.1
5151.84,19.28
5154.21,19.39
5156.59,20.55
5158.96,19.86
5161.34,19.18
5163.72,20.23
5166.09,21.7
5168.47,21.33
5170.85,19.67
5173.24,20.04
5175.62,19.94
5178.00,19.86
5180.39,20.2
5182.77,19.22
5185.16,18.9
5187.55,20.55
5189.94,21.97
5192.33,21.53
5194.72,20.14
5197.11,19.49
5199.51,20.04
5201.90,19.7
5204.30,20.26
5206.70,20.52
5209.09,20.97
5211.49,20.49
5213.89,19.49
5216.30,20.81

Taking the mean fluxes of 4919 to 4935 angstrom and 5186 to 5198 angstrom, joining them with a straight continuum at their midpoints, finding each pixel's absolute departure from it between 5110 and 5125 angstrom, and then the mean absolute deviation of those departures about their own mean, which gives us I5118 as 0.2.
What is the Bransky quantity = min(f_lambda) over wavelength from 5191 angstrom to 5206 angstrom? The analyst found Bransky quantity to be 19.49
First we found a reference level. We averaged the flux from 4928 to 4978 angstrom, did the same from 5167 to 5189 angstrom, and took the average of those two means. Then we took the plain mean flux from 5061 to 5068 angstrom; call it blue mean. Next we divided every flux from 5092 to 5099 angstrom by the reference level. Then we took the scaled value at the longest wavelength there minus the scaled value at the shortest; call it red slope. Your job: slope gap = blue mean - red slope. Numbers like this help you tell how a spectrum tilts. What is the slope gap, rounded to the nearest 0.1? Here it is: 21.4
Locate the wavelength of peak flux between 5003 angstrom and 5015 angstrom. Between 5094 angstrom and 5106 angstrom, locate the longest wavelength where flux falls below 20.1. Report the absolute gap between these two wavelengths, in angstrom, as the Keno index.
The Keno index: 93.1 angstrom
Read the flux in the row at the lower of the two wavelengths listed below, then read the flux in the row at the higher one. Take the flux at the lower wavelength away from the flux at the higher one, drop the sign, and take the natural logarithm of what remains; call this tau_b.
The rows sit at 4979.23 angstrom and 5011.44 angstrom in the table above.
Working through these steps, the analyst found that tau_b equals 0.0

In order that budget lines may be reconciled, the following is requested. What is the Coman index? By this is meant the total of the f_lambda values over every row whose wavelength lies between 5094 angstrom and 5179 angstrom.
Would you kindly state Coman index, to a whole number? 736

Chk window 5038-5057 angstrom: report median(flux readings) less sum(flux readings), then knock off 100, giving -249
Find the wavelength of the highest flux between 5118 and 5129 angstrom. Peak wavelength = 5118.73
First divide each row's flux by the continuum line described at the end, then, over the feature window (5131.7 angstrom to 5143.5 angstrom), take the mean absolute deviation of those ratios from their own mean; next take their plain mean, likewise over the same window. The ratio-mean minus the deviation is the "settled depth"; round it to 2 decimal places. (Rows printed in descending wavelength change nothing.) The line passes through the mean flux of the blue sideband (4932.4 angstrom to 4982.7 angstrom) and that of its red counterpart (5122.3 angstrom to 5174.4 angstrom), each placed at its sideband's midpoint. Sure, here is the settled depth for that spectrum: 1.00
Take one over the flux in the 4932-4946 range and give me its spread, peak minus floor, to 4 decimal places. 0.0259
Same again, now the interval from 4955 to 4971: 0.0108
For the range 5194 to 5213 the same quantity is 0.0036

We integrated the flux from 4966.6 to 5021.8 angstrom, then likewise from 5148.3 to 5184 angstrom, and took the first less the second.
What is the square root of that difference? 20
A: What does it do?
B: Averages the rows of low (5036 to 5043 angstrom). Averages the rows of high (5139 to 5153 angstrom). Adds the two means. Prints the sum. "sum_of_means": 41.6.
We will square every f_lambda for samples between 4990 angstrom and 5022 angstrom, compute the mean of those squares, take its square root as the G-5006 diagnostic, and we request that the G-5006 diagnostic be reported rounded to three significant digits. 20.7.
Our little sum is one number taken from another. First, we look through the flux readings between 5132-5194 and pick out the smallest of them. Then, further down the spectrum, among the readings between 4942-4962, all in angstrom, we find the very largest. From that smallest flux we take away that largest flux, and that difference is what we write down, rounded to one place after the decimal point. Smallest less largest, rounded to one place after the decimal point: -3.7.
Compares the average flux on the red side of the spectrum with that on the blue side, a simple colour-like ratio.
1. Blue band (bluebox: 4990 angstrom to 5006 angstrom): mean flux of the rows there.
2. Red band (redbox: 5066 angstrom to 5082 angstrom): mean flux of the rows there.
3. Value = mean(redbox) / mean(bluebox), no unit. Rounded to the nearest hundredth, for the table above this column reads 1.02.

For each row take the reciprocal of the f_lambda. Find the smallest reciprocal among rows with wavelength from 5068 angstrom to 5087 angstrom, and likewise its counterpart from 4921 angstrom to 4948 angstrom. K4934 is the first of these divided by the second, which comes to 1.40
